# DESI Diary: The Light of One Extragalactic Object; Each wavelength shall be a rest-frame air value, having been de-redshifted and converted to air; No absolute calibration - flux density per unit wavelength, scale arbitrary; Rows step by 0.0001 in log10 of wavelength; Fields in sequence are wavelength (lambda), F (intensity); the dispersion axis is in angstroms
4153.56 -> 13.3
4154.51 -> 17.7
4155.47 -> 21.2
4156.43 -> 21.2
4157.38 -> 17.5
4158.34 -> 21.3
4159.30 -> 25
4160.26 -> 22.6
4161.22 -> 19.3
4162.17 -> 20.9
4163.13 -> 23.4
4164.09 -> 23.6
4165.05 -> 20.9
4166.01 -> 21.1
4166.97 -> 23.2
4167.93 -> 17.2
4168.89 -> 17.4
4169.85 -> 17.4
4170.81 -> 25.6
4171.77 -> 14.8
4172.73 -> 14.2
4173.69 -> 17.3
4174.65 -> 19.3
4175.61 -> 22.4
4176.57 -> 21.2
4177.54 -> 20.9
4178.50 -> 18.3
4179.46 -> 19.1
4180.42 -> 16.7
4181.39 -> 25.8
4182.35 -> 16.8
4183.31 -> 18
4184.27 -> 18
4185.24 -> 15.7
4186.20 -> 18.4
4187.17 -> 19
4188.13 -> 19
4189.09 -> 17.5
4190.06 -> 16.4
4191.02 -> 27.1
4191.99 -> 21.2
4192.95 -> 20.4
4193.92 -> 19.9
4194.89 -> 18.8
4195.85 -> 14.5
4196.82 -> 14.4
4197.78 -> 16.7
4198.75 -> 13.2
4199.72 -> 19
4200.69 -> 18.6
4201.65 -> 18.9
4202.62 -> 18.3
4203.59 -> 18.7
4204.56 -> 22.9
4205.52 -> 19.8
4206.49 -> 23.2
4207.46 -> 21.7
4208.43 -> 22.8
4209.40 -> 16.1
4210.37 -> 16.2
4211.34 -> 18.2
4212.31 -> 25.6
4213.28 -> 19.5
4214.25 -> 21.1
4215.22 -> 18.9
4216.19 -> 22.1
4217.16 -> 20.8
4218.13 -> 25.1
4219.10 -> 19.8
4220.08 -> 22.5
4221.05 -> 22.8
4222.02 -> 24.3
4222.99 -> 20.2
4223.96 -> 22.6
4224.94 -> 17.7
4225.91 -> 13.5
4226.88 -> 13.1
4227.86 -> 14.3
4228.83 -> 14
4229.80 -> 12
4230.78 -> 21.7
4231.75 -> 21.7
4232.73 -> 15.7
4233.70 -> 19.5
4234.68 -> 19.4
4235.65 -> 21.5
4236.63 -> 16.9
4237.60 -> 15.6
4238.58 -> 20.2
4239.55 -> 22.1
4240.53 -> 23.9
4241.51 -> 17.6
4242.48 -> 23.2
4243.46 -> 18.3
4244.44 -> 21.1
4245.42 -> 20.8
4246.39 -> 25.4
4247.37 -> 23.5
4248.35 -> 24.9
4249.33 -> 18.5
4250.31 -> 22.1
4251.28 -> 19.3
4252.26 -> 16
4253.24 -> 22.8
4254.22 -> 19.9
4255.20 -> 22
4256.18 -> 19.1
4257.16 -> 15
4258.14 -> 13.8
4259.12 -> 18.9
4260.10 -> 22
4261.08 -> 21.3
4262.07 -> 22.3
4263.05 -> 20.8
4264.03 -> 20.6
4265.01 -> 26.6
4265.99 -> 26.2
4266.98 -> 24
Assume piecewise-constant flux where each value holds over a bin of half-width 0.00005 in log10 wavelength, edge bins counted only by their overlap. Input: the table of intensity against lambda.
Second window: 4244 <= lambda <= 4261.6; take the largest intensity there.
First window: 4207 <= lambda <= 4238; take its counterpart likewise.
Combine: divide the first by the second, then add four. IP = 5.01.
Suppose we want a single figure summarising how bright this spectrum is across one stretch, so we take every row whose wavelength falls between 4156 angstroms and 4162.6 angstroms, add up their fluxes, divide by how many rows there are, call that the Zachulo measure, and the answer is 21.1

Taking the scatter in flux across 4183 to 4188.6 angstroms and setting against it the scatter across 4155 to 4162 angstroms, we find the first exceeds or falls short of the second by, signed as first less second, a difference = -1.1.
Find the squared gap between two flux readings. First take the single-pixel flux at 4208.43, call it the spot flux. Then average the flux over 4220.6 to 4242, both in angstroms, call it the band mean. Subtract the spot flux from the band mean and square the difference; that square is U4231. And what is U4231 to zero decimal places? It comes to 17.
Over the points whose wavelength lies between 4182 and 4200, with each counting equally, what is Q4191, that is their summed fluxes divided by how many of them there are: 18.1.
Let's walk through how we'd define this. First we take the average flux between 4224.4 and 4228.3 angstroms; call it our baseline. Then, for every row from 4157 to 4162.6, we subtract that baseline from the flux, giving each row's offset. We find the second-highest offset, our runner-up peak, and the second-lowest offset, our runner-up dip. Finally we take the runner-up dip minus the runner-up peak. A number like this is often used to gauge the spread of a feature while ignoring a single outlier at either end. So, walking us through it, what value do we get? -3.3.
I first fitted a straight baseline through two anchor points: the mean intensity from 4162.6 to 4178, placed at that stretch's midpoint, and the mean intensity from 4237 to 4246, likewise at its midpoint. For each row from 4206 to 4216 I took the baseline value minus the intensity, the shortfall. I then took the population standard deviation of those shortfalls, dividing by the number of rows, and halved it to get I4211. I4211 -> 1.47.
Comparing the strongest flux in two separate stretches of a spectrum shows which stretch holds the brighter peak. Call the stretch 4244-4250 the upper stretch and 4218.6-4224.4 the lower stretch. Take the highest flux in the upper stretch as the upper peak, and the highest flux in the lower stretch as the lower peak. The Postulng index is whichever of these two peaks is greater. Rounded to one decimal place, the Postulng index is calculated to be 25.4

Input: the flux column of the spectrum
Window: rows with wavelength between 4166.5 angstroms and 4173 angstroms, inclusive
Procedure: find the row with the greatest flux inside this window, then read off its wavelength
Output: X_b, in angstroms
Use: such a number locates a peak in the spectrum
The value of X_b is 4170.81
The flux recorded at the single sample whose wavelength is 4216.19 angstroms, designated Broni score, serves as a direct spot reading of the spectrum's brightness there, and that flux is 22.1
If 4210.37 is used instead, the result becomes 16.2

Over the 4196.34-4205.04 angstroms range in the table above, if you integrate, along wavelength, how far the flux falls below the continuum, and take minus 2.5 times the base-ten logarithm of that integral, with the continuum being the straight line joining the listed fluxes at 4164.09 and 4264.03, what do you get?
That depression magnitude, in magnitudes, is -4.0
